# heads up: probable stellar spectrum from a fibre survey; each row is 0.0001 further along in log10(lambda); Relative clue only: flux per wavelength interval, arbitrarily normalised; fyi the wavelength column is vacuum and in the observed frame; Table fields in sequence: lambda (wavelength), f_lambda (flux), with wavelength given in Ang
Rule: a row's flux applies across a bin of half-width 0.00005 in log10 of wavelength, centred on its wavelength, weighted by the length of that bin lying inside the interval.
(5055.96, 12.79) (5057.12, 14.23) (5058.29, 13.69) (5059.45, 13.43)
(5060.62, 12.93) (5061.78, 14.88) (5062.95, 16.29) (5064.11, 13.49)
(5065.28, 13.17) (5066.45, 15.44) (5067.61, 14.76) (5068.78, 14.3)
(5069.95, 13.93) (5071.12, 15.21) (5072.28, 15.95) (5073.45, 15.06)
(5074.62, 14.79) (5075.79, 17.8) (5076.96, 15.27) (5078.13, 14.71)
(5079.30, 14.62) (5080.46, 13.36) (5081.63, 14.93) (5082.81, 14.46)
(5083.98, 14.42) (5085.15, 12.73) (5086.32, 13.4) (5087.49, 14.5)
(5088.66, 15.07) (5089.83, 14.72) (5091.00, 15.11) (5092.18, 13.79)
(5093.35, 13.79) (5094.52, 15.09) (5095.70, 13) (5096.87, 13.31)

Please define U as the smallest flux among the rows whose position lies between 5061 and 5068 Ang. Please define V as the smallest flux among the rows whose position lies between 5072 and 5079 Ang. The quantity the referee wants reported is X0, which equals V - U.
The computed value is 1.5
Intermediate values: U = 13.17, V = 14.71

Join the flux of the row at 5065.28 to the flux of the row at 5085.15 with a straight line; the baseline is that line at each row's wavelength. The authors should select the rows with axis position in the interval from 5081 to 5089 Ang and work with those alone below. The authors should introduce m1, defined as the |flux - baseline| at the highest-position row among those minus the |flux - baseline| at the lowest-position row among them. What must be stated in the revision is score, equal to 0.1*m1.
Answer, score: 0.03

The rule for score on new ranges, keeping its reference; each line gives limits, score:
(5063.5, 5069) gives 0.09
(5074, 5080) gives -0.01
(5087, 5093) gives -0.06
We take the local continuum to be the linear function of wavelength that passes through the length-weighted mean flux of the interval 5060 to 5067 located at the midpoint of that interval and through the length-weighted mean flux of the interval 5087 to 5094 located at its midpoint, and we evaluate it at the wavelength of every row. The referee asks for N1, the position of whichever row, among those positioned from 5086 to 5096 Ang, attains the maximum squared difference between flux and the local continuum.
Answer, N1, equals 5095.70 Ang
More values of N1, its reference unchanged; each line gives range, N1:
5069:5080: 5075.79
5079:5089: 5085.15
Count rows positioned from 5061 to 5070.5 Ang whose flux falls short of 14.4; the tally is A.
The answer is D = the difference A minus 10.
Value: -6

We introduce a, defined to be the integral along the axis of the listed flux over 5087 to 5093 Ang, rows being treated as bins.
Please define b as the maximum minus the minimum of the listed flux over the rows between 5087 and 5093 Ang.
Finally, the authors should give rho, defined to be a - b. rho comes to 86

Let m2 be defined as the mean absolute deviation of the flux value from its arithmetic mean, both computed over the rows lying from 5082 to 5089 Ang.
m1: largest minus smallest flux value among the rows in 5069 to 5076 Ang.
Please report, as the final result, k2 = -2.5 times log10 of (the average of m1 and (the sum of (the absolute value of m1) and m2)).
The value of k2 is -1.6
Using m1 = 3.9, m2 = 0.688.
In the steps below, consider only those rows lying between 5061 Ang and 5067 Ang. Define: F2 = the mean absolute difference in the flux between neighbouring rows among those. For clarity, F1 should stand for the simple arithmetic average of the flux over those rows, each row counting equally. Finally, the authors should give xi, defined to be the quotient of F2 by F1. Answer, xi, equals 0.116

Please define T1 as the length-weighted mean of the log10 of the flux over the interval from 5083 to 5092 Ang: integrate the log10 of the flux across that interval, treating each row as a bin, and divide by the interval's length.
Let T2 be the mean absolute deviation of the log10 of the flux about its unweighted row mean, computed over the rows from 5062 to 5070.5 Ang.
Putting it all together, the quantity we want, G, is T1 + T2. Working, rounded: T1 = 1.15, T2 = 0.0258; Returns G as 1.18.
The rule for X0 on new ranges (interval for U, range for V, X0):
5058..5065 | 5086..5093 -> 0.5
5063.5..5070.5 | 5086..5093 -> 0.2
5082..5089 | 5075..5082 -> 0.6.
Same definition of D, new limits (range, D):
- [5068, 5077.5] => -8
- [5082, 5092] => -8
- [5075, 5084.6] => -9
